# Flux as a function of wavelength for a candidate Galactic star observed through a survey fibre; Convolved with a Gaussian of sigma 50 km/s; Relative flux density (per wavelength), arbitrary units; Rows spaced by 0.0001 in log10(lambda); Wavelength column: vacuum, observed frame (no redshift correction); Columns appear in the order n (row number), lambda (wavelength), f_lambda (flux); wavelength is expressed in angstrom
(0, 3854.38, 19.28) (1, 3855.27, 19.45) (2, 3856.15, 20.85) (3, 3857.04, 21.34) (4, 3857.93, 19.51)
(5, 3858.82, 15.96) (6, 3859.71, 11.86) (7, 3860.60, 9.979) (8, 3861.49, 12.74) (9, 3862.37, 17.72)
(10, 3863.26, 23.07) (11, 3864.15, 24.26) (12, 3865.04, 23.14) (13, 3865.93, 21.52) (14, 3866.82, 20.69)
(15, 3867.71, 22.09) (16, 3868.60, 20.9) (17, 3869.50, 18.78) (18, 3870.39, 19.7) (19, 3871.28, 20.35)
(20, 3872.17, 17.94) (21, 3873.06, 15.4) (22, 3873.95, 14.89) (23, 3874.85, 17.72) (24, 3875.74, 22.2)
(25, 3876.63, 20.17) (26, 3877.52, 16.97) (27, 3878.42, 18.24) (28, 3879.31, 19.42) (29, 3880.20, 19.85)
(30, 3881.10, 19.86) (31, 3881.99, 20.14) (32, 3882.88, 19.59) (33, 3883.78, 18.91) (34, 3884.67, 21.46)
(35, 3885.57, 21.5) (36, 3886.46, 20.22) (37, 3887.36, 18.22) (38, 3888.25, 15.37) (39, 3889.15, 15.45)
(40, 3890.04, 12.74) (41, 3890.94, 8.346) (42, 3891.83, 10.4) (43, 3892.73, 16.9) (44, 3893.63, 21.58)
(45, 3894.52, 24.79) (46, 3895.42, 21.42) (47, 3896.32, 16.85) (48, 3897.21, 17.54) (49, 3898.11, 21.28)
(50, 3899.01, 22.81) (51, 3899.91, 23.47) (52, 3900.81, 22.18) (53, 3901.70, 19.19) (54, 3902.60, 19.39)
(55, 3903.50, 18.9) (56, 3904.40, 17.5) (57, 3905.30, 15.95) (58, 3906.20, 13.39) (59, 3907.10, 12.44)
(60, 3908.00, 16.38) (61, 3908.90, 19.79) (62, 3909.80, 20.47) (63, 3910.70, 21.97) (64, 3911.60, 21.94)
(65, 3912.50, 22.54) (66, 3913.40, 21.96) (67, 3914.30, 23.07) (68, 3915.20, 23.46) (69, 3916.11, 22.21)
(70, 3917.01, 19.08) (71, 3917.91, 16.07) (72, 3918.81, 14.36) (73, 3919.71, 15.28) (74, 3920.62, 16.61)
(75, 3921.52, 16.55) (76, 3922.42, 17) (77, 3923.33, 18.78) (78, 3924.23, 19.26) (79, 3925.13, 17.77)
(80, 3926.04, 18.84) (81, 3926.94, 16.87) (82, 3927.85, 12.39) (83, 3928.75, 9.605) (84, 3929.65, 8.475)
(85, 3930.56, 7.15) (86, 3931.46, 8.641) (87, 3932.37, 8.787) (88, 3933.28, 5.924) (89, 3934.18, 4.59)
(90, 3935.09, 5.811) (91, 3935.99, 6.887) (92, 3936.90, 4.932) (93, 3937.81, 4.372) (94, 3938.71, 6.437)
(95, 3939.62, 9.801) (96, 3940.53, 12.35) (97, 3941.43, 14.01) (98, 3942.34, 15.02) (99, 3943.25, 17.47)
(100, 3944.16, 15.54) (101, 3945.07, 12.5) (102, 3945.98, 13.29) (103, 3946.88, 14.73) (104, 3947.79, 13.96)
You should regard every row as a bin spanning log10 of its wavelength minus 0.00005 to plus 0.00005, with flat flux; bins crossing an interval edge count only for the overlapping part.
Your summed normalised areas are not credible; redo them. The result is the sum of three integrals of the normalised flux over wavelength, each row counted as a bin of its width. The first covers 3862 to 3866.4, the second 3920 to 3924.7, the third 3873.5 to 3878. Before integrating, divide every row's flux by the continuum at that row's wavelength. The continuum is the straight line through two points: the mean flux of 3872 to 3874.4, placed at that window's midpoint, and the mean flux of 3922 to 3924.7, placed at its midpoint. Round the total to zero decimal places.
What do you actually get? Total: 16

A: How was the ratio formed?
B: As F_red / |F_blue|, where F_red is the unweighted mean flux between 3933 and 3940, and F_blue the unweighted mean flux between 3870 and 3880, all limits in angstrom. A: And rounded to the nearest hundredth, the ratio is 0.33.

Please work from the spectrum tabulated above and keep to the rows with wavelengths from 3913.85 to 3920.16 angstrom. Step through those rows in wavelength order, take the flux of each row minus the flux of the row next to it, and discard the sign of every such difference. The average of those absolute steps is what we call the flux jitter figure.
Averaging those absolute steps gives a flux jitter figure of 1.7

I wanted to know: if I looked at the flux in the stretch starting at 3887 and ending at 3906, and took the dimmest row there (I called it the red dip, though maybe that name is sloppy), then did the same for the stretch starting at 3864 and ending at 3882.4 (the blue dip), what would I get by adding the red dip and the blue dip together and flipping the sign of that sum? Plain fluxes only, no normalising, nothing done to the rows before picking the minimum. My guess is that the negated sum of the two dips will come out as -23.2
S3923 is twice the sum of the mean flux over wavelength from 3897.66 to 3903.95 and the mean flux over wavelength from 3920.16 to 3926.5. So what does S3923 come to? 78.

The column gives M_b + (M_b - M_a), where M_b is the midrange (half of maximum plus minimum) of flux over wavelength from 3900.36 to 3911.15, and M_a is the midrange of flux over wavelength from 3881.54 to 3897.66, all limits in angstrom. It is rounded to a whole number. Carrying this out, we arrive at 18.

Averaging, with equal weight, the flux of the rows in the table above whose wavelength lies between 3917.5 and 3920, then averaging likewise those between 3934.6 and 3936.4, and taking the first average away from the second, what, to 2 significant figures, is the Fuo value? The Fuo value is -8.9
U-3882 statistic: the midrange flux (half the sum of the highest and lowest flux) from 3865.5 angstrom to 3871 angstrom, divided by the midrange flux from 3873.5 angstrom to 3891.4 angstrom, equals 1.3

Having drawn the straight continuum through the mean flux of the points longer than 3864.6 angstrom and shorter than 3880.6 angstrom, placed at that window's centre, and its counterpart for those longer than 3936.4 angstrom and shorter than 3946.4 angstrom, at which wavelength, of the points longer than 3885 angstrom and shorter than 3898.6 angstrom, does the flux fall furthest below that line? 3890.94 angstrom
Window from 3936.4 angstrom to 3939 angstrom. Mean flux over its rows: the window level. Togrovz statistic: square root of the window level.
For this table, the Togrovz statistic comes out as 2.3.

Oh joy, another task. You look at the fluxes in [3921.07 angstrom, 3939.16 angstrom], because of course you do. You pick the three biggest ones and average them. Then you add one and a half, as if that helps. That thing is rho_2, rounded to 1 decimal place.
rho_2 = 20.5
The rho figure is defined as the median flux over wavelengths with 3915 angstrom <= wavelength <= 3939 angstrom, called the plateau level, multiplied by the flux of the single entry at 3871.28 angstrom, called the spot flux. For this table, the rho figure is 292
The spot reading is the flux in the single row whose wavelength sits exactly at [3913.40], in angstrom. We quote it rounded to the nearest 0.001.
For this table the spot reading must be 21.960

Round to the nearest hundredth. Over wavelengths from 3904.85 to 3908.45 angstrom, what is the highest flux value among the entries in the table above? 16.38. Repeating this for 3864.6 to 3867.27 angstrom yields 23.14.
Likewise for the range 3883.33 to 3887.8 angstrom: 21.50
